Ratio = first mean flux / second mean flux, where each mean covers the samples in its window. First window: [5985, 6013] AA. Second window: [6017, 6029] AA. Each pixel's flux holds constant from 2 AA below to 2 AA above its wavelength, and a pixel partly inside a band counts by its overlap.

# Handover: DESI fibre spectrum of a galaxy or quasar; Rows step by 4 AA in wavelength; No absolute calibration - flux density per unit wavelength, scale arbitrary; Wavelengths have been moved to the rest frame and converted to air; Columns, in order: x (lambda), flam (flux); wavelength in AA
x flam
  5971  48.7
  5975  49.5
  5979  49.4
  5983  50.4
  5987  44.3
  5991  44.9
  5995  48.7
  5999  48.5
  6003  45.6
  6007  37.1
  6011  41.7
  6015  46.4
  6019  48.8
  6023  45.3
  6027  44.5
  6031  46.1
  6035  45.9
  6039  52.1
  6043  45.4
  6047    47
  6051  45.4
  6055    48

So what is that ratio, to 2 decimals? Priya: 0.96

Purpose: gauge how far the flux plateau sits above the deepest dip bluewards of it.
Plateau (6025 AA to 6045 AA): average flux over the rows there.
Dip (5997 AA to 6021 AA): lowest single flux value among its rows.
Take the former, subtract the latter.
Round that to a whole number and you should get 10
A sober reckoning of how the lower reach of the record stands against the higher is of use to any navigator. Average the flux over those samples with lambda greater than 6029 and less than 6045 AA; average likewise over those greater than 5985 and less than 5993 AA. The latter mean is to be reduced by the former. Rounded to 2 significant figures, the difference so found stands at -2.8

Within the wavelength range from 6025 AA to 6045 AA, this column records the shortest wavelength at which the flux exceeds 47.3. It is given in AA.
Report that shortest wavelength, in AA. 6039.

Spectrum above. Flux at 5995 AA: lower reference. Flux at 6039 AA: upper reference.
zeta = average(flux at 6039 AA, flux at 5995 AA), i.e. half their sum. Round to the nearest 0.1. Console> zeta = 50.4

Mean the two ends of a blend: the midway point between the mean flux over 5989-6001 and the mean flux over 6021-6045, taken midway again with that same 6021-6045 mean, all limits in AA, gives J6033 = 46.8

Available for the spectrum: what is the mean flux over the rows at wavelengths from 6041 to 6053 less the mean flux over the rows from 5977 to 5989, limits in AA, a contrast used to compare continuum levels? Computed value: -2.1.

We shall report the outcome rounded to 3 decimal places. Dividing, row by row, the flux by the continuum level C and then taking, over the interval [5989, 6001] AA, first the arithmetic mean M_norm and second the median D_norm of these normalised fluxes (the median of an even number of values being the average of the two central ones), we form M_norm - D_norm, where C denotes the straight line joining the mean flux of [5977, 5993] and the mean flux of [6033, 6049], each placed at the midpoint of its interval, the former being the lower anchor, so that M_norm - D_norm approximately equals -0.023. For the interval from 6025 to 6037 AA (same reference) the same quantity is -0.008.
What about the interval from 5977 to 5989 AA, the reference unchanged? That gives -0.029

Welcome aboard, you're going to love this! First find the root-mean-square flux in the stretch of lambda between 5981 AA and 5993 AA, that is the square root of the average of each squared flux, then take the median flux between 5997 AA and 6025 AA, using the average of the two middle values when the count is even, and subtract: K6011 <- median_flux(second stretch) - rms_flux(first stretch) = -1.0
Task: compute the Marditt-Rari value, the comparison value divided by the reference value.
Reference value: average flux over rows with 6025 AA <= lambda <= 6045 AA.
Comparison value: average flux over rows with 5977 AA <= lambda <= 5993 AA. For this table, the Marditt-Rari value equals 1.01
